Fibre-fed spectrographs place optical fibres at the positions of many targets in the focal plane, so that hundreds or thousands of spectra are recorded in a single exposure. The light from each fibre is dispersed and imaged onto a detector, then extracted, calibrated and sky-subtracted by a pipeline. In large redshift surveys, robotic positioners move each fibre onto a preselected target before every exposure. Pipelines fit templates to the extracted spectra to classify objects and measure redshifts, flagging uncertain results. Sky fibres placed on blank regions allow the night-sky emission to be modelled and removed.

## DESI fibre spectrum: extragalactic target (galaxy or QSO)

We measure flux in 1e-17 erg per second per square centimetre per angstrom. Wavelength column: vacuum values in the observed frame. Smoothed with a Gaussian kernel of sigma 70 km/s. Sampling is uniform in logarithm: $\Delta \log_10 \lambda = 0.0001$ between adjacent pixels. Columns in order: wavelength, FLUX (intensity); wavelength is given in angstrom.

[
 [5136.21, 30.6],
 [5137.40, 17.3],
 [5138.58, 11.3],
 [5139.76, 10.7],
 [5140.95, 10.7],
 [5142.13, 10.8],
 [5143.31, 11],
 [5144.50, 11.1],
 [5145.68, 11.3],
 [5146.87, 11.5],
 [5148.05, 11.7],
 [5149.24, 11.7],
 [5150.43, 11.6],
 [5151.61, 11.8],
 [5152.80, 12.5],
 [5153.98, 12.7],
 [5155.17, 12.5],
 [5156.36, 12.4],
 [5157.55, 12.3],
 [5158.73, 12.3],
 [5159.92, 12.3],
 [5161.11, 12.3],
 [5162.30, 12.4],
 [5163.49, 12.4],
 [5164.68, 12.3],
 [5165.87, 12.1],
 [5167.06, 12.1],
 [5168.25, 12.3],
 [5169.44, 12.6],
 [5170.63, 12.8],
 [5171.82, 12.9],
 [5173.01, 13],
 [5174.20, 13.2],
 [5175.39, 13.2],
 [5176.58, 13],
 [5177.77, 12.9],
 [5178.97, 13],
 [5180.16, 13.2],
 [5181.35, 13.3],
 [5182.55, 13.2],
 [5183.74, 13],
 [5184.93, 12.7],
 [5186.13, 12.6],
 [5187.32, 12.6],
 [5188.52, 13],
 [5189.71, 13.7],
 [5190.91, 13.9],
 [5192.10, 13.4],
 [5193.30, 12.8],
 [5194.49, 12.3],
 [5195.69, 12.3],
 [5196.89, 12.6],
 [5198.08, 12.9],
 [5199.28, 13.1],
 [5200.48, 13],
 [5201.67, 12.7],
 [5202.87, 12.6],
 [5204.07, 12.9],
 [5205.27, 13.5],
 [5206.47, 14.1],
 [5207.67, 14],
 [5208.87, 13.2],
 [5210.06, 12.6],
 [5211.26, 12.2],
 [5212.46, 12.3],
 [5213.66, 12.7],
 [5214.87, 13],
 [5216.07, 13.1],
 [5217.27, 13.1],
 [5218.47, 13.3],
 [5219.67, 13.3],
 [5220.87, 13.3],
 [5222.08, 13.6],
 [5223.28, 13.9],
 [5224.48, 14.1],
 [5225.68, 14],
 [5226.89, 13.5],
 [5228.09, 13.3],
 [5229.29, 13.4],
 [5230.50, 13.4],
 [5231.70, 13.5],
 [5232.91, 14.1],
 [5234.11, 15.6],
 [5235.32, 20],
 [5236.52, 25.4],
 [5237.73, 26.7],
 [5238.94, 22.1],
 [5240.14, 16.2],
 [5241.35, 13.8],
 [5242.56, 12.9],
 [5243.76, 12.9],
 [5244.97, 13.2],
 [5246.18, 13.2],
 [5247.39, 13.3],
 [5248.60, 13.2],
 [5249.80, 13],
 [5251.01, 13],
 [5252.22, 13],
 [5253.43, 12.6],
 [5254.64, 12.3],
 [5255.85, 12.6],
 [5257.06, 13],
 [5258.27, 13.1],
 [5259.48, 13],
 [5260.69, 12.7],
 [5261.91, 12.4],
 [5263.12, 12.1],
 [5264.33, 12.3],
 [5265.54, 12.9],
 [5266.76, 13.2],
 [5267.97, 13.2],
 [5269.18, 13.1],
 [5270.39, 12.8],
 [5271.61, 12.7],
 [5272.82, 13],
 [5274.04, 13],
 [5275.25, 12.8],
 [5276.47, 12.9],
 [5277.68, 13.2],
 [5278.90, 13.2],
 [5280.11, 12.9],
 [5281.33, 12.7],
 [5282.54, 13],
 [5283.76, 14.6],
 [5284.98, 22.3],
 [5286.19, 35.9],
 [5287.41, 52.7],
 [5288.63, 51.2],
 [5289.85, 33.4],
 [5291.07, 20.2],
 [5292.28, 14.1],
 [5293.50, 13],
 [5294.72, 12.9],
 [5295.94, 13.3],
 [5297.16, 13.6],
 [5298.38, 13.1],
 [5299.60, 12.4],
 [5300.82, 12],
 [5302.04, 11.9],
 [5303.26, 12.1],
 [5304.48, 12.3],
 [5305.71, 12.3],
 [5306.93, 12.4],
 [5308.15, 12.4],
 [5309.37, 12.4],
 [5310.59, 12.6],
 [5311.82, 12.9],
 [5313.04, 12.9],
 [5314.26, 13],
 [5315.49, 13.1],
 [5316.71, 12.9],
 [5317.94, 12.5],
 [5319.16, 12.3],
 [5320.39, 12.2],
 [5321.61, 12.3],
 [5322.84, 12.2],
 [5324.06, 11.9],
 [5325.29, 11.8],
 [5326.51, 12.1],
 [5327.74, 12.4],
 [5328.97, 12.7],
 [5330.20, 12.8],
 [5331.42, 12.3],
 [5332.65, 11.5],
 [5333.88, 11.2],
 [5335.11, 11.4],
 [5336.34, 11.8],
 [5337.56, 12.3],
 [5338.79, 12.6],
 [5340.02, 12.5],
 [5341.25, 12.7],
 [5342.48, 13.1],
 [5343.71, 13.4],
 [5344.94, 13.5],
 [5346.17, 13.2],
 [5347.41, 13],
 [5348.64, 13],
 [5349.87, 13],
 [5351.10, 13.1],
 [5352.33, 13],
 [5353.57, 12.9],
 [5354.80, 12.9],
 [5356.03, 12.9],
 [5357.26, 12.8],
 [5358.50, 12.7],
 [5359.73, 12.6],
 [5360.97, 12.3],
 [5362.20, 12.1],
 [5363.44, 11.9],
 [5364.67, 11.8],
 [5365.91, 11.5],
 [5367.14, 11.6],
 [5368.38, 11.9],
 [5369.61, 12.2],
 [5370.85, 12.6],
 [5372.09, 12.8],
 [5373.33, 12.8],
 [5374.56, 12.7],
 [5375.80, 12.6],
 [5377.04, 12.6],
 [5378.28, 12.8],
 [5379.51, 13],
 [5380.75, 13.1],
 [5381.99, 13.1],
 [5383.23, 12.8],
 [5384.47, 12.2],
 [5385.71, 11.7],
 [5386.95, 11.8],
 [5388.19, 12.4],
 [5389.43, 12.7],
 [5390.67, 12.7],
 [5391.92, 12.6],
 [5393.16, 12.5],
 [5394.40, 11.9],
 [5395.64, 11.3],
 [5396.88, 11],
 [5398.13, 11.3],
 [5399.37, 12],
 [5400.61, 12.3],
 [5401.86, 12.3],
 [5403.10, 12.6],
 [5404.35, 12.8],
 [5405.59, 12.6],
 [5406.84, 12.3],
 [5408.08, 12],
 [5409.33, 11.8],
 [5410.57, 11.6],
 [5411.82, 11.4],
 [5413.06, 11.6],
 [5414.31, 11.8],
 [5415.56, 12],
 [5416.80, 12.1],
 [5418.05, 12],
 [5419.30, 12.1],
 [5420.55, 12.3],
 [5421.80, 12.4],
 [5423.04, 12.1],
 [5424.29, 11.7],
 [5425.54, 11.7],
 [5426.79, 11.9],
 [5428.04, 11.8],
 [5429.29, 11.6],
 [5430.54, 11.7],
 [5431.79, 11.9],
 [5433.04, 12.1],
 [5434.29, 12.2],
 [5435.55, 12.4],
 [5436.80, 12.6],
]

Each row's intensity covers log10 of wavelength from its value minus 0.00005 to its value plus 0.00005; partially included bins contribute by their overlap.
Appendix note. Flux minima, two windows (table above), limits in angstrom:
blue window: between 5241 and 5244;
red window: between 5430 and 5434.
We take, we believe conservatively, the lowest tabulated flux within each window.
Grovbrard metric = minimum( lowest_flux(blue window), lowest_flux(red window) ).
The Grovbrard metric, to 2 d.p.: 11.70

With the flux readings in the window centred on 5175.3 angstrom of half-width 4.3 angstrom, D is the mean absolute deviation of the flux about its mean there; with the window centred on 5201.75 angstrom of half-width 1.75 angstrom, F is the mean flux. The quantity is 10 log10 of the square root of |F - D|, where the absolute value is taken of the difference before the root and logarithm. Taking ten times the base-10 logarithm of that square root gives 5.51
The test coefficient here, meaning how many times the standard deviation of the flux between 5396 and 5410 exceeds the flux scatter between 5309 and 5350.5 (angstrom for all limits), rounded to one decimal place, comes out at 1.0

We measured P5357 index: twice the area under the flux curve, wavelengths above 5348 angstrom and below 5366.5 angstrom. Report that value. 465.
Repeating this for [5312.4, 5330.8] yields 459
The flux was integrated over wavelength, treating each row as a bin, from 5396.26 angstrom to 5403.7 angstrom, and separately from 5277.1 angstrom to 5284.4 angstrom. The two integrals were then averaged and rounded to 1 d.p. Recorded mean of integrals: 92.8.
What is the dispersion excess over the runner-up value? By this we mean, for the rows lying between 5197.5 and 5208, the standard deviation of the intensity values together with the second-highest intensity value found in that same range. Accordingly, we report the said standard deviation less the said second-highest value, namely -13.5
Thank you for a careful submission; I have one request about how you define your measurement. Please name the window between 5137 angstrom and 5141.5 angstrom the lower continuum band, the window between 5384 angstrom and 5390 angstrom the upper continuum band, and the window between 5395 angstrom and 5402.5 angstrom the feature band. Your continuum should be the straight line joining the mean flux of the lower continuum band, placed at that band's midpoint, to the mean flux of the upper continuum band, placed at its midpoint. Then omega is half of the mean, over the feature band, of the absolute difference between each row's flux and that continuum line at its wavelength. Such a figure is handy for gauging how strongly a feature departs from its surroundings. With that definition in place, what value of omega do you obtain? 0.28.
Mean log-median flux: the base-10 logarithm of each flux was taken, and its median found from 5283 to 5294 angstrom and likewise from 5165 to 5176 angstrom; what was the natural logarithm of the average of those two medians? 0.205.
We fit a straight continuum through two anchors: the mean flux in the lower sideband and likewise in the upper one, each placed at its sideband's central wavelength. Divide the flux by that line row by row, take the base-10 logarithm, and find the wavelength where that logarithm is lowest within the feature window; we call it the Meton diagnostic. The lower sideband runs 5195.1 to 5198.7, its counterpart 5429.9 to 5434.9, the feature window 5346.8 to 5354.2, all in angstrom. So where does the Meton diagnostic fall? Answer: 5353.57 angstrom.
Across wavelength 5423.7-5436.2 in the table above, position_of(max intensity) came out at 5435.55 angstrom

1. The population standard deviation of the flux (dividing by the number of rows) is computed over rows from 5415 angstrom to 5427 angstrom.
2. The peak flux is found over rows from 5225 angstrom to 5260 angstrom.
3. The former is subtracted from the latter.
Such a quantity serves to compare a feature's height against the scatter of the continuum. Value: 26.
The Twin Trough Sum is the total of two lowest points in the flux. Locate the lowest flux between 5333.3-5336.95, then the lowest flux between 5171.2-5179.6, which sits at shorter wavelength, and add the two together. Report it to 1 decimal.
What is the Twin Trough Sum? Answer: 24.1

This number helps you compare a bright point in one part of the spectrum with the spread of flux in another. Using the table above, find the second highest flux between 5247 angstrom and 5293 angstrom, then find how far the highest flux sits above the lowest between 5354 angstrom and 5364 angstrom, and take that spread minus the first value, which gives -50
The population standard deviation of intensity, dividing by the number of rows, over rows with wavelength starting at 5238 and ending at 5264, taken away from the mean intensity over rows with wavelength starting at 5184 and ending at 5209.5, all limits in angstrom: 11.0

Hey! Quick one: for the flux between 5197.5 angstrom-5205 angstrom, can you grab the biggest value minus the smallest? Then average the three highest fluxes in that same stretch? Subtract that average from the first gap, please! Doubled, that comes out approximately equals -25.0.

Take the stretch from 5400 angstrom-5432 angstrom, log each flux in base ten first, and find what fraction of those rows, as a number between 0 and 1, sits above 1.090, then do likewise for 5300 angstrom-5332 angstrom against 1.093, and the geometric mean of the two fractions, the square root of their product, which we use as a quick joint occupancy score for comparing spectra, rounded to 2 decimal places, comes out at 0.28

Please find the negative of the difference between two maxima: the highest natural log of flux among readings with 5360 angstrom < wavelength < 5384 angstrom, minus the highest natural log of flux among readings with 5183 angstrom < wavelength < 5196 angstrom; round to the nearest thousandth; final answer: 0.059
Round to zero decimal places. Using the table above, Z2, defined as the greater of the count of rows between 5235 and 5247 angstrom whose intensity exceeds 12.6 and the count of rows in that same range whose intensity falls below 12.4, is 10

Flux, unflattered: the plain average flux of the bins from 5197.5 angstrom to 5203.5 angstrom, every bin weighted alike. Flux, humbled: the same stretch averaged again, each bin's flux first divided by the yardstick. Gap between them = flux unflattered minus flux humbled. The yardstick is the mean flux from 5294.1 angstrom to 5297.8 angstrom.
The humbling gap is 11.9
